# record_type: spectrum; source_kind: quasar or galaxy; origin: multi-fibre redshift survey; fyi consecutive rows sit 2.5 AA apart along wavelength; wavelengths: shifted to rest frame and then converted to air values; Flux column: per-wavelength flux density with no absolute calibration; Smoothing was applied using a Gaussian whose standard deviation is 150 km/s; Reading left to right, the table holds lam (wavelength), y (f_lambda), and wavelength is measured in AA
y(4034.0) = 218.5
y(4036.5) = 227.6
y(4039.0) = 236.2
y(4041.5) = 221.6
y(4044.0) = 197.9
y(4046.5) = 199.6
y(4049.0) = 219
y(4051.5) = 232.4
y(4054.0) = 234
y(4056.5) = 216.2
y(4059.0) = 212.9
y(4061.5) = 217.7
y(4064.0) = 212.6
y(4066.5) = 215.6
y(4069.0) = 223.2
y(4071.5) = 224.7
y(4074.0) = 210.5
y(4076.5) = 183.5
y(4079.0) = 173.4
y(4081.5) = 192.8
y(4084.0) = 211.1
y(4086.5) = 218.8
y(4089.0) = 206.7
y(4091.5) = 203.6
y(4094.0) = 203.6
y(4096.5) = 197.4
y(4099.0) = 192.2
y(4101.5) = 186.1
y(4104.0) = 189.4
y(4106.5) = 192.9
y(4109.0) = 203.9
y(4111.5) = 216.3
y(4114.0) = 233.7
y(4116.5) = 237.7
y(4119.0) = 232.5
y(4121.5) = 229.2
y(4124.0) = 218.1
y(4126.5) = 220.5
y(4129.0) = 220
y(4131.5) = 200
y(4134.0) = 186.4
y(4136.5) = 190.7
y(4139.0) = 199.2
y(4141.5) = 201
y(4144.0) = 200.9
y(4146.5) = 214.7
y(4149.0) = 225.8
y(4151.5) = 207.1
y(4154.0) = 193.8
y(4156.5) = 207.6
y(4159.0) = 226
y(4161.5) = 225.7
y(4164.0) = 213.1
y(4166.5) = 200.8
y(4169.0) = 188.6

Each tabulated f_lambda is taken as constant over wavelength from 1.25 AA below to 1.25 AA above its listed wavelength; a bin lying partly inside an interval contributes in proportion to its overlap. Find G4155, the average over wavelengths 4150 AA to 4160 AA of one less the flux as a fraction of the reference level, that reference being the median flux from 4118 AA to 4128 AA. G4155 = 0.072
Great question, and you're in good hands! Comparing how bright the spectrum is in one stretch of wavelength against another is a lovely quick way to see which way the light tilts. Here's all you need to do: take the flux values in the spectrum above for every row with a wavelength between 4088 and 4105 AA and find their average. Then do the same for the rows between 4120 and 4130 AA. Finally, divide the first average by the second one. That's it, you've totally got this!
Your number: 0.89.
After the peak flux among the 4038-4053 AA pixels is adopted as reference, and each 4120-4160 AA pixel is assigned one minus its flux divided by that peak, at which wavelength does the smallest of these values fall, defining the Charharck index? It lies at 4121.5 AA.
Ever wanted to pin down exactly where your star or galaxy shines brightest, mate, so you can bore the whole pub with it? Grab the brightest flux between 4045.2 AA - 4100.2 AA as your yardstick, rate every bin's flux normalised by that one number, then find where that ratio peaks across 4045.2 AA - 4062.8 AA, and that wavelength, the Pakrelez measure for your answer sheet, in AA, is 4054.0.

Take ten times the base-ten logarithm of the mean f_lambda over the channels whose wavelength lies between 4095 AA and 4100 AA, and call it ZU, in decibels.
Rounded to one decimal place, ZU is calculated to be 22.9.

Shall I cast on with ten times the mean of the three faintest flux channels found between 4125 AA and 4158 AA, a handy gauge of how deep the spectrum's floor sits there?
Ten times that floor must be 1903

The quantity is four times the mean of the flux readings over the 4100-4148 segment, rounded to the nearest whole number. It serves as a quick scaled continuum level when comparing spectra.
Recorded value 836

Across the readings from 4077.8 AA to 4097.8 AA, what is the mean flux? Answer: 201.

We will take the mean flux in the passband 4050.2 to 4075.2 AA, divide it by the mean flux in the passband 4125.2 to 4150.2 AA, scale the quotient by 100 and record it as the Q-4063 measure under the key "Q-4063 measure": 107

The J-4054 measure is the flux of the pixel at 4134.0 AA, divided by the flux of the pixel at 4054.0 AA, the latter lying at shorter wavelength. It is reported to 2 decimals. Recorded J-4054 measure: 0.80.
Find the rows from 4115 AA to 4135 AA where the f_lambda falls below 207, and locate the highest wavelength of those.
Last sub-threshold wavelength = 4134.0 AA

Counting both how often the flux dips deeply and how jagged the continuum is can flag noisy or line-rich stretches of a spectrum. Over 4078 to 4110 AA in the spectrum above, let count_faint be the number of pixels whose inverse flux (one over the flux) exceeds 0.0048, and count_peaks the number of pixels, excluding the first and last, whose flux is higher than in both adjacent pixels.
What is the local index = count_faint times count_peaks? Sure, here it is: 11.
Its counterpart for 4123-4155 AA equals 24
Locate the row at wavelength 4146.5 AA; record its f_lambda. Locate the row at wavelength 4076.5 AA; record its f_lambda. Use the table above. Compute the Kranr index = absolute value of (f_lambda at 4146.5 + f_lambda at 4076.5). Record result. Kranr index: 398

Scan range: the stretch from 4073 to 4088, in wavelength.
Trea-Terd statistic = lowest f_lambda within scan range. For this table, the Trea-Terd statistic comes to 173.4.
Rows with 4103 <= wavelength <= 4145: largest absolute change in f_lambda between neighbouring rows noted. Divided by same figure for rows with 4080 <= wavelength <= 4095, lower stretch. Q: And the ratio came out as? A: 1.09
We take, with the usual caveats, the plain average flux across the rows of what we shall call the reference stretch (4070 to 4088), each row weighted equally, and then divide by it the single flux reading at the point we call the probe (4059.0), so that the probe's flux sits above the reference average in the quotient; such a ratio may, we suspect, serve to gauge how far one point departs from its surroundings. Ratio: 1.05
